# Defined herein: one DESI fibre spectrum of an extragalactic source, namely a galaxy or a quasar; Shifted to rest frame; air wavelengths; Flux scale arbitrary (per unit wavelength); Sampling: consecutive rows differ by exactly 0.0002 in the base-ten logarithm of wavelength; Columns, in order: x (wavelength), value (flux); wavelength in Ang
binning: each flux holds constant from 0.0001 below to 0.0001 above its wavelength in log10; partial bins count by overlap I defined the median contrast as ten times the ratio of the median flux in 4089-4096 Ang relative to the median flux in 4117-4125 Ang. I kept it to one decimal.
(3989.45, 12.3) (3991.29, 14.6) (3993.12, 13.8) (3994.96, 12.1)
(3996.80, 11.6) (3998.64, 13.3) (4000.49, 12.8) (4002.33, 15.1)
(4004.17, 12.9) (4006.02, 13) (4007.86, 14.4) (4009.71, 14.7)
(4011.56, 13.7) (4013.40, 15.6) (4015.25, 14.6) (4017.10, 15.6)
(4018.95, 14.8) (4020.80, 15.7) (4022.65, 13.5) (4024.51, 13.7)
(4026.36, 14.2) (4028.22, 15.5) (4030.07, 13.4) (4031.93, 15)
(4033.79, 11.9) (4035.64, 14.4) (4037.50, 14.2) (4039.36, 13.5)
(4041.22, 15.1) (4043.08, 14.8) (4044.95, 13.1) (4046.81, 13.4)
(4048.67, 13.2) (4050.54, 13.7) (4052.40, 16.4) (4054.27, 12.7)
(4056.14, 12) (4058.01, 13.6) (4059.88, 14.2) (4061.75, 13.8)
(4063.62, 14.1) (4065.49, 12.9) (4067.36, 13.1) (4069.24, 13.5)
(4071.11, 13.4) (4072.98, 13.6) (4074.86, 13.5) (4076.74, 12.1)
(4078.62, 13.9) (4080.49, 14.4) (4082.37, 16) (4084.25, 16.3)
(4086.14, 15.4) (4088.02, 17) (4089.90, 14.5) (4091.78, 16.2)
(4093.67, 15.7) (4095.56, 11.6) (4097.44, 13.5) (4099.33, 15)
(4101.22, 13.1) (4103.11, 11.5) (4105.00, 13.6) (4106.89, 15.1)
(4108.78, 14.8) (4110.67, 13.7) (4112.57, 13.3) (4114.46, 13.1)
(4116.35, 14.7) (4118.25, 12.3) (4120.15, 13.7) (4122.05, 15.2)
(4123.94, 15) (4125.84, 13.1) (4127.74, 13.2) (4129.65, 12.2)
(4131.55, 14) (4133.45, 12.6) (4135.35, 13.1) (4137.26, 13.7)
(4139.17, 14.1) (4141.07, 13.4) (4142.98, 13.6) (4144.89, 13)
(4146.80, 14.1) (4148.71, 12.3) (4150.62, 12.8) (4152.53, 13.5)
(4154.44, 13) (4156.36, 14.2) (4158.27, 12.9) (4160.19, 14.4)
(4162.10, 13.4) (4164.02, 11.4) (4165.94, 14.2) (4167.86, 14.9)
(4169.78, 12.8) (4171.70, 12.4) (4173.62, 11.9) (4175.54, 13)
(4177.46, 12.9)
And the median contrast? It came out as 10.5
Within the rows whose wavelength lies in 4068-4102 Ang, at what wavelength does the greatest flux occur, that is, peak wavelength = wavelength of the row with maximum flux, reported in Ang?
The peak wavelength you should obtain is 4088.02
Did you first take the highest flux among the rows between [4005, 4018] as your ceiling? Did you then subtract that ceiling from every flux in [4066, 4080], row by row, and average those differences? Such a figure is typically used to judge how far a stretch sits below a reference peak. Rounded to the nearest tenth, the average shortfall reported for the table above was -2.3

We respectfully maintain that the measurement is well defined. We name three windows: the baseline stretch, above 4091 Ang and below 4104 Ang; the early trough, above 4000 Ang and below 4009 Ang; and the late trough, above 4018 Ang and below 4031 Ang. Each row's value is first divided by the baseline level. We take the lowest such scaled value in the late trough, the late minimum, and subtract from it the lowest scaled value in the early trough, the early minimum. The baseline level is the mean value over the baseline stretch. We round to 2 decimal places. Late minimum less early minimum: 0.04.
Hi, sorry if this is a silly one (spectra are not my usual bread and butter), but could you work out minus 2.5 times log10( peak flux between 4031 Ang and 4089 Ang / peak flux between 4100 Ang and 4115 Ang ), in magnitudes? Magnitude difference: -0.13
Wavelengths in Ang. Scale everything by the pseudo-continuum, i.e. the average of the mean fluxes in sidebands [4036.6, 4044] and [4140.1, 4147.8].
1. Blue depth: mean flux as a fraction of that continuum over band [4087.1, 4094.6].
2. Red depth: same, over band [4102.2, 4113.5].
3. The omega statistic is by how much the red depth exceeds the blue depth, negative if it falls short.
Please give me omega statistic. -0.16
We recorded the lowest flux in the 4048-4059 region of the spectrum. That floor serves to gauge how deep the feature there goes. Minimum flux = 12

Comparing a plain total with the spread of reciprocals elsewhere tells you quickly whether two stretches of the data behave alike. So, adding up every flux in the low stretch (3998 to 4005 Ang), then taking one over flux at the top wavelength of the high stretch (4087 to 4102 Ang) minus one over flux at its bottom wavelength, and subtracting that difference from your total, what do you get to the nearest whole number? 54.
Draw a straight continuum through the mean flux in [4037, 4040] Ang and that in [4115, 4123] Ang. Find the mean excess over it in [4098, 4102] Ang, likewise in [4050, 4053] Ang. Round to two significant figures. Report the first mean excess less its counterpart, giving -1.1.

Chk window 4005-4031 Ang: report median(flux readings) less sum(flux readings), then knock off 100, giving -288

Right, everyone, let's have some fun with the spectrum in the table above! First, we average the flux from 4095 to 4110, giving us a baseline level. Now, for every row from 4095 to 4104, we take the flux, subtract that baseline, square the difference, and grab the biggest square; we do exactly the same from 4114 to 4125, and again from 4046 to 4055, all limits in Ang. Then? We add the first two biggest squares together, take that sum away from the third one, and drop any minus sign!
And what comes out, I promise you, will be 1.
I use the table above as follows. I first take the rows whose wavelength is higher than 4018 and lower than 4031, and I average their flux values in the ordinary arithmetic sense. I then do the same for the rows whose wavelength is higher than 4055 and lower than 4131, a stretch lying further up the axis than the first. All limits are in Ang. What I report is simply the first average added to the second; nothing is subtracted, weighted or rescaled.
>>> 28.3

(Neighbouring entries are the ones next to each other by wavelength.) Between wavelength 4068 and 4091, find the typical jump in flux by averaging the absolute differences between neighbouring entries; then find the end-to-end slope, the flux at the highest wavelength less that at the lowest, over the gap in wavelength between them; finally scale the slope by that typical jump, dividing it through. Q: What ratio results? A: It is 0.05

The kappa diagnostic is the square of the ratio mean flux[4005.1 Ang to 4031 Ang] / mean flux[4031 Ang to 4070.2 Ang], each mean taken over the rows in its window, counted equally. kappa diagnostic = 1.11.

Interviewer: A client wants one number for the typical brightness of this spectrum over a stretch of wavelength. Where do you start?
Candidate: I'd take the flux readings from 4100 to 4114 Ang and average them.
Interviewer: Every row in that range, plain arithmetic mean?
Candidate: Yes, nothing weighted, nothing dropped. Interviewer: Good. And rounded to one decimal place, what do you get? 13.6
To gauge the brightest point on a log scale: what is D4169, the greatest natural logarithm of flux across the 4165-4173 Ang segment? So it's 2.70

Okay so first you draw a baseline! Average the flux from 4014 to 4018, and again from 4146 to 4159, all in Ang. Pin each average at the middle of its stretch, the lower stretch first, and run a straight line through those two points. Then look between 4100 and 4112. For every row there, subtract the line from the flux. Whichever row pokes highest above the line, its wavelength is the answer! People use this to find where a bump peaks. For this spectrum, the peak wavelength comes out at 4106.89 Ang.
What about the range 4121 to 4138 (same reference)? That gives 4122.05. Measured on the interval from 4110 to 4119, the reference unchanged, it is 4116.35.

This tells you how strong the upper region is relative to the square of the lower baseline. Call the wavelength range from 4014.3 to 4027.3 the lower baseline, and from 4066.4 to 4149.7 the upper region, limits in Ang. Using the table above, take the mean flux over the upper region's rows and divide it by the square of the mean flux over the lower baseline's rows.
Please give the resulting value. 0.065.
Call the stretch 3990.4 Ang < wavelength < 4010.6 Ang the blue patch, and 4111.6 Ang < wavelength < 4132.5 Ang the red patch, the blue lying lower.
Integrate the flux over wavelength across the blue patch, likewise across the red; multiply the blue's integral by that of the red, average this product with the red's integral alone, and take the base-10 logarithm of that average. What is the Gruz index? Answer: 4.59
